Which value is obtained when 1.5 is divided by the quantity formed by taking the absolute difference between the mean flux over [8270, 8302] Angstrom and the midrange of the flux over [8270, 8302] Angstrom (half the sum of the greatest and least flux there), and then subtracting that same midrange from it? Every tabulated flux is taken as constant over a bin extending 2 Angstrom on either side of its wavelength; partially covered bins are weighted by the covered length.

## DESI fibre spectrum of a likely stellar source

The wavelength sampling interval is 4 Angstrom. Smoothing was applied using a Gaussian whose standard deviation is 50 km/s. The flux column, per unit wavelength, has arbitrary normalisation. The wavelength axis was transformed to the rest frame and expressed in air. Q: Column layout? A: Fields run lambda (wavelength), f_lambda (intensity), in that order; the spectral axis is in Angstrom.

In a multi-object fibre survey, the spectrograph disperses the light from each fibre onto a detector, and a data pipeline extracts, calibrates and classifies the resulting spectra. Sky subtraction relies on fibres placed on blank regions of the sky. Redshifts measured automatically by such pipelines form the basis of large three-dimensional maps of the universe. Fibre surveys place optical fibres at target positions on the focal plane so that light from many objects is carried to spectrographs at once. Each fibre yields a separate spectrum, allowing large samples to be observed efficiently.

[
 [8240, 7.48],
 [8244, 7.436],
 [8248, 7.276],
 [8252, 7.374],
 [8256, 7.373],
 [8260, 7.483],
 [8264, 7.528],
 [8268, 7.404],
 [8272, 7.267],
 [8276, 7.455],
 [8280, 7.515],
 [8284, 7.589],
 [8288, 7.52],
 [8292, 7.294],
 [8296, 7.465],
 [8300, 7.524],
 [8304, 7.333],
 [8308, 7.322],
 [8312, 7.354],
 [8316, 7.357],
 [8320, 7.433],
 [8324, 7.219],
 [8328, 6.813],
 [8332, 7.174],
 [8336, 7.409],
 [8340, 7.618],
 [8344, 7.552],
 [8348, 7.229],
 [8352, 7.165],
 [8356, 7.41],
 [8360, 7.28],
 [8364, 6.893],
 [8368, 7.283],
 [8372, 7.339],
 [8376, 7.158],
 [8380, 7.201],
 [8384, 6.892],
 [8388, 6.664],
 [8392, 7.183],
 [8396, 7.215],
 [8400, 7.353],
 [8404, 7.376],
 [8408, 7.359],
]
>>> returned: -0.203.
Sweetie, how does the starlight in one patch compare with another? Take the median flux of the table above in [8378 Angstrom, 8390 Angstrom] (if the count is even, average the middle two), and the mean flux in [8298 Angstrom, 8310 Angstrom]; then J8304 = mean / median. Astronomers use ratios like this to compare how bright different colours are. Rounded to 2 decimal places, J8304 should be 1.07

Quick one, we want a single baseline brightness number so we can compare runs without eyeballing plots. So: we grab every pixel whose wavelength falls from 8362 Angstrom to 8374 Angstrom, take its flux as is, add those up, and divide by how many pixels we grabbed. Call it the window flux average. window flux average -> 7.17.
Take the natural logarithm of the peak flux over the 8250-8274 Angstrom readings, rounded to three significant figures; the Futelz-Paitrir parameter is 2.02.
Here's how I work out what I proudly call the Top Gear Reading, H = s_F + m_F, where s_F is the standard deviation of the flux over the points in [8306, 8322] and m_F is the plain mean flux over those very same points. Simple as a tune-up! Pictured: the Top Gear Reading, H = 7.41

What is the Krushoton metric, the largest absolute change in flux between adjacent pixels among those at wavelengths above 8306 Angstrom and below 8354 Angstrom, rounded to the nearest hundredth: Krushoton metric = 0.41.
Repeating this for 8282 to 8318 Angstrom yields 0.23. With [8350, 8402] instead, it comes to 0.52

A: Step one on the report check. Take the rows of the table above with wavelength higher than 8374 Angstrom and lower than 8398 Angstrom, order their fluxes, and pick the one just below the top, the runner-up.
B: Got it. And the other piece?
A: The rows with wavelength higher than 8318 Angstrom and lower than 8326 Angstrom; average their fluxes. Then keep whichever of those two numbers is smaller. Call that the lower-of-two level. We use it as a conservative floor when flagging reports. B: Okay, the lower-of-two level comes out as 7.20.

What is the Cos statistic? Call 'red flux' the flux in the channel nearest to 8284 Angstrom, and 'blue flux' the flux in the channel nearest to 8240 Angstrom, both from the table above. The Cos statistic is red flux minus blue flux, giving 0.11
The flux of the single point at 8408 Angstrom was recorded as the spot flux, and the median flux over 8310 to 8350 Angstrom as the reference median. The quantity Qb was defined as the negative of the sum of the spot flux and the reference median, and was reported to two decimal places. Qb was -14.71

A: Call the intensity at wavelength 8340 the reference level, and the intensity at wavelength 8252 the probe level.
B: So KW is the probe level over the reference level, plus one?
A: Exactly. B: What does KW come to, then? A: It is 1.97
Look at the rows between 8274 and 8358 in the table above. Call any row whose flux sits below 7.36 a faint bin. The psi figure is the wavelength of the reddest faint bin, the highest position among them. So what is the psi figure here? 8352 Angstrom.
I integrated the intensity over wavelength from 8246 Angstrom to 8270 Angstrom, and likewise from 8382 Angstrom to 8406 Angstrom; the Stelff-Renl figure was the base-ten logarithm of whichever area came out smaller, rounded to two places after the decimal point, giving 2.23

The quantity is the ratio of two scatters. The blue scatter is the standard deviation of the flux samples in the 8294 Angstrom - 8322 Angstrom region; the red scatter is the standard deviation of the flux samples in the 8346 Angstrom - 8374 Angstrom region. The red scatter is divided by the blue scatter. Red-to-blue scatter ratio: 2.2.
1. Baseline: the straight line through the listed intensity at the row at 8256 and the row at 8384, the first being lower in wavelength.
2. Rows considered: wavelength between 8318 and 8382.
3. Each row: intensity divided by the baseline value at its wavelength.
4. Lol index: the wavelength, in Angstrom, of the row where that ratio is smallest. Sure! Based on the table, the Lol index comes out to 8328 Angstrom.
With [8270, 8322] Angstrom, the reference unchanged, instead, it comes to 8272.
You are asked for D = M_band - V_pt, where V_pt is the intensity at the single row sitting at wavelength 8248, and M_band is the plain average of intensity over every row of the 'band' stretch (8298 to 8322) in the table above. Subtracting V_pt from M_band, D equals 0.11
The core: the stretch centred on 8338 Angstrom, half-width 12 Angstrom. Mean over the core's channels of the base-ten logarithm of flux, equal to 0.8630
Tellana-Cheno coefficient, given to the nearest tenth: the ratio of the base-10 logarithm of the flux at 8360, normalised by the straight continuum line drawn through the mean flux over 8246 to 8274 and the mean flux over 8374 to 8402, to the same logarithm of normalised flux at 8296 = 0.8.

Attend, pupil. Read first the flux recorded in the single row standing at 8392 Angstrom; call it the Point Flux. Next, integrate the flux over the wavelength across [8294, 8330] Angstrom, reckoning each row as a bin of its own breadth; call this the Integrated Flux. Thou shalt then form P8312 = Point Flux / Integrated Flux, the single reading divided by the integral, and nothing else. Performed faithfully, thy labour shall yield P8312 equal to 0.0273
